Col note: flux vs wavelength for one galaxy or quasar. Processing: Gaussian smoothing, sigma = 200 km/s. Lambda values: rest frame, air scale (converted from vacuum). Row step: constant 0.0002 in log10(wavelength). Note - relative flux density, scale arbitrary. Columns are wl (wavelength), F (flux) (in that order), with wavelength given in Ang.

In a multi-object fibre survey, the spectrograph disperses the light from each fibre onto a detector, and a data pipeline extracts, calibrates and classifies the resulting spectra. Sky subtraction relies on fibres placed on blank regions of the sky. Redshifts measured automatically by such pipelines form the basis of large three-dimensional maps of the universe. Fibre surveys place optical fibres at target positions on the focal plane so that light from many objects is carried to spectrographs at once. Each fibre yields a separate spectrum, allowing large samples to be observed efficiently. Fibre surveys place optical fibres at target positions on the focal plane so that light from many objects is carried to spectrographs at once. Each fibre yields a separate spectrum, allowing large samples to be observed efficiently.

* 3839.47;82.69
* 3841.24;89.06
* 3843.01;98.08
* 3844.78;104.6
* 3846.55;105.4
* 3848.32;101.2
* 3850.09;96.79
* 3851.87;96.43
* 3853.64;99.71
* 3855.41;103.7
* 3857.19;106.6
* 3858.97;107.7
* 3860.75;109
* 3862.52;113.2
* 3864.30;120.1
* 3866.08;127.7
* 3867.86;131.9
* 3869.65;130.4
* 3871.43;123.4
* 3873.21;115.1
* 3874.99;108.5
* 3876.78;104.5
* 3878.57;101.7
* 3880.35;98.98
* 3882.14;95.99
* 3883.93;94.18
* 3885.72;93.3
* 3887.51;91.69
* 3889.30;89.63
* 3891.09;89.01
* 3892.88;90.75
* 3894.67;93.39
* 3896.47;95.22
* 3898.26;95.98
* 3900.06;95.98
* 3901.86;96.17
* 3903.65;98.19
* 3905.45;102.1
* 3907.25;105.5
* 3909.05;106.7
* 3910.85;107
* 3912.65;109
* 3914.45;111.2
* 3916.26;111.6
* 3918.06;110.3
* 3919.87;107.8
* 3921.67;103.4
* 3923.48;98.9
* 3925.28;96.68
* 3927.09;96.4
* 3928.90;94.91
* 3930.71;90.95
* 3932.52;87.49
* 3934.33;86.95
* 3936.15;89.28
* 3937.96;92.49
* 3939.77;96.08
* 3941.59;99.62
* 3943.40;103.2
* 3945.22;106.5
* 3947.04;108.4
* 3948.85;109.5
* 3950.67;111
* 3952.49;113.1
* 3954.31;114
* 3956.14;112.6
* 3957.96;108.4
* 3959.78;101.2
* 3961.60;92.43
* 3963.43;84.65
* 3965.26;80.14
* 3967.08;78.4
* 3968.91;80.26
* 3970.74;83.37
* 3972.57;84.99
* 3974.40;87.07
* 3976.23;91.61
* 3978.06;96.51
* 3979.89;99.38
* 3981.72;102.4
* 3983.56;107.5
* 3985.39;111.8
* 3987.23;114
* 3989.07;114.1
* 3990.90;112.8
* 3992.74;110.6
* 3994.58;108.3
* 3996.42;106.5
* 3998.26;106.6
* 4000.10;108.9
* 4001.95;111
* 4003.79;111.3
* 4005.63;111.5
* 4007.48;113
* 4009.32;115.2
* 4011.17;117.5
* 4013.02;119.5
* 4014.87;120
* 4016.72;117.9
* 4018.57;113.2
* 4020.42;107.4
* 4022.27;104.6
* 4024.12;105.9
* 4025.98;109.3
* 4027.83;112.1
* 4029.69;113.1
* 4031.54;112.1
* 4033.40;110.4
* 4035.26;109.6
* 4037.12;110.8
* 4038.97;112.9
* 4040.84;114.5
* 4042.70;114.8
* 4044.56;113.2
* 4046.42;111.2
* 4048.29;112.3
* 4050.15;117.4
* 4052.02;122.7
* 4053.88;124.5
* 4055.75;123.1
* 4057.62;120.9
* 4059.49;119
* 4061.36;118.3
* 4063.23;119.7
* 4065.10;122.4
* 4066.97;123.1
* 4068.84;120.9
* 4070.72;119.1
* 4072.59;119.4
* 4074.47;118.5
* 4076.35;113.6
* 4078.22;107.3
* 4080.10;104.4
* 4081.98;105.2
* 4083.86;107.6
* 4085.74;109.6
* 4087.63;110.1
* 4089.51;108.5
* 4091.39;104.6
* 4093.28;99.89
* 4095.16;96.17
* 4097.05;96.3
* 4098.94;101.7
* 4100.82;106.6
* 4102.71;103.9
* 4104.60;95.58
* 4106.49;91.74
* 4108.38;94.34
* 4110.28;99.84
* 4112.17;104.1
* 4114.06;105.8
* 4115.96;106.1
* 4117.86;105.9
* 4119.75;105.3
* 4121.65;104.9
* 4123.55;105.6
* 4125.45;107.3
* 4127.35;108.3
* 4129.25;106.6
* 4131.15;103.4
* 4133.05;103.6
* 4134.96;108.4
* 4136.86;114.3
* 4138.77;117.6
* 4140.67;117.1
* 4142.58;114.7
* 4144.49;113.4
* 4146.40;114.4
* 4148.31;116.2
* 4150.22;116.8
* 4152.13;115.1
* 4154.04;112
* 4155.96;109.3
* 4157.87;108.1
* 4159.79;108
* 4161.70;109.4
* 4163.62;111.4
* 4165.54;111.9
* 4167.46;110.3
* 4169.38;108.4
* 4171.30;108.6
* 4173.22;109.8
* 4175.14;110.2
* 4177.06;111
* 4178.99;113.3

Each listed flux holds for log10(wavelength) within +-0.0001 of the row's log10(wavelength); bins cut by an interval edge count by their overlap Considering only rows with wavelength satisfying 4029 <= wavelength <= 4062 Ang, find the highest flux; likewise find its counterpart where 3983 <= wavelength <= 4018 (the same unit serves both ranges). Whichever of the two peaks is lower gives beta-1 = 120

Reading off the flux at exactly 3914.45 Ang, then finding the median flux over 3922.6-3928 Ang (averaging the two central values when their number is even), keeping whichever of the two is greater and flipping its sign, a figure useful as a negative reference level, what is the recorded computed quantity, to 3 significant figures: -111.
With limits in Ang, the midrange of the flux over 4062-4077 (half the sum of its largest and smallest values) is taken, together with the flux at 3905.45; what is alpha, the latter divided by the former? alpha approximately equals 0.86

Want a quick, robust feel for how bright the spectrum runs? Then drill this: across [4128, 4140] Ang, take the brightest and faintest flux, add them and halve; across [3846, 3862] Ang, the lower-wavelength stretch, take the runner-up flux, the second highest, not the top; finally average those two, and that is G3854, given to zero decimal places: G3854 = 109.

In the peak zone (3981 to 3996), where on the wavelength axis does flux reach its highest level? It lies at 3989.07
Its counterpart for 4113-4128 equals 4127.35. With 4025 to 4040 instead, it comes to 4029.69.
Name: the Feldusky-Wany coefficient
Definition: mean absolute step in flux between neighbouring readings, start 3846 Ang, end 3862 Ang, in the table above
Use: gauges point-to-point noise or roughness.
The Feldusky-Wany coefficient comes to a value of 2.7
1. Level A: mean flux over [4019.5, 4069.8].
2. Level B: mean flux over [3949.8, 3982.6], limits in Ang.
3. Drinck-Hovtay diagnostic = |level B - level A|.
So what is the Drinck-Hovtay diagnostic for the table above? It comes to 19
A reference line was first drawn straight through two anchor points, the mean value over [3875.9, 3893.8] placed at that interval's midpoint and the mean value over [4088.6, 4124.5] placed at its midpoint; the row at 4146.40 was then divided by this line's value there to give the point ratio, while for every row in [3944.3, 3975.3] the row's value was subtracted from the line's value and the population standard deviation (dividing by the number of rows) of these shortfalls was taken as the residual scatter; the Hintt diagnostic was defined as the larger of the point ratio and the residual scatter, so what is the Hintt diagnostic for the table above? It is 14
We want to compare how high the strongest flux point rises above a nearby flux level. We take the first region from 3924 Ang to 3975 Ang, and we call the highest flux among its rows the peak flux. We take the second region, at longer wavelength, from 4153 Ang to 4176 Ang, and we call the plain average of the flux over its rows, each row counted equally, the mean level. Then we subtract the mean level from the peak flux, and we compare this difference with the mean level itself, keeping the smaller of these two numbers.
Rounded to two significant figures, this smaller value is 4.2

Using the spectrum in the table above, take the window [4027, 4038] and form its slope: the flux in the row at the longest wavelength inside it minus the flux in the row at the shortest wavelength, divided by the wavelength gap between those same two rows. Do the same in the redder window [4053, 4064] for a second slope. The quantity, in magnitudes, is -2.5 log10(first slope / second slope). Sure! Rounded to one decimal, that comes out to 1.4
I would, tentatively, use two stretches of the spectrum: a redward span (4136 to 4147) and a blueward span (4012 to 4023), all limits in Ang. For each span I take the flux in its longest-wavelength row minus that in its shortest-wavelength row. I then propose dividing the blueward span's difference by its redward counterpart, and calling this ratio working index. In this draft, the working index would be -149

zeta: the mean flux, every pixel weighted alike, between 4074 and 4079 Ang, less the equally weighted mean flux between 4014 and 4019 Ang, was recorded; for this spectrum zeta -4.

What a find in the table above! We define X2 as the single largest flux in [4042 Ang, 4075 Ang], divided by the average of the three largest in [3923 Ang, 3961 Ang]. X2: 1.10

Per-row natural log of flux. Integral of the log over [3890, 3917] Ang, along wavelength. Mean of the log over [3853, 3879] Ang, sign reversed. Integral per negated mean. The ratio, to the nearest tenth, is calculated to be -26.3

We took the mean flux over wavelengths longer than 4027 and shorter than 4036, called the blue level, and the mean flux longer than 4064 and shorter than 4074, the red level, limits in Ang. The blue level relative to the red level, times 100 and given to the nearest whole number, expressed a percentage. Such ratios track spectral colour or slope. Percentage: 92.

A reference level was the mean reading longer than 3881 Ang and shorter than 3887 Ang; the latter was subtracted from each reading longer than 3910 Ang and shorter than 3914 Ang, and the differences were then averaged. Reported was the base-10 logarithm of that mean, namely 1.1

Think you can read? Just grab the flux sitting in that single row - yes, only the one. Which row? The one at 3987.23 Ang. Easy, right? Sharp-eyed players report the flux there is 114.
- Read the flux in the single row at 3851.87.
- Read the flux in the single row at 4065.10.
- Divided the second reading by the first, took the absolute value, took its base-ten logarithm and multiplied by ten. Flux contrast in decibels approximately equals 1.04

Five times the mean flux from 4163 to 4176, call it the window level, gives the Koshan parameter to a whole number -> 550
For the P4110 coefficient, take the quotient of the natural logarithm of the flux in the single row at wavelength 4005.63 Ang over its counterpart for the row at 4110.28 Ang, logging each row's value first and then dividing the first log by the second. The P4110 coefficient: 1.02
